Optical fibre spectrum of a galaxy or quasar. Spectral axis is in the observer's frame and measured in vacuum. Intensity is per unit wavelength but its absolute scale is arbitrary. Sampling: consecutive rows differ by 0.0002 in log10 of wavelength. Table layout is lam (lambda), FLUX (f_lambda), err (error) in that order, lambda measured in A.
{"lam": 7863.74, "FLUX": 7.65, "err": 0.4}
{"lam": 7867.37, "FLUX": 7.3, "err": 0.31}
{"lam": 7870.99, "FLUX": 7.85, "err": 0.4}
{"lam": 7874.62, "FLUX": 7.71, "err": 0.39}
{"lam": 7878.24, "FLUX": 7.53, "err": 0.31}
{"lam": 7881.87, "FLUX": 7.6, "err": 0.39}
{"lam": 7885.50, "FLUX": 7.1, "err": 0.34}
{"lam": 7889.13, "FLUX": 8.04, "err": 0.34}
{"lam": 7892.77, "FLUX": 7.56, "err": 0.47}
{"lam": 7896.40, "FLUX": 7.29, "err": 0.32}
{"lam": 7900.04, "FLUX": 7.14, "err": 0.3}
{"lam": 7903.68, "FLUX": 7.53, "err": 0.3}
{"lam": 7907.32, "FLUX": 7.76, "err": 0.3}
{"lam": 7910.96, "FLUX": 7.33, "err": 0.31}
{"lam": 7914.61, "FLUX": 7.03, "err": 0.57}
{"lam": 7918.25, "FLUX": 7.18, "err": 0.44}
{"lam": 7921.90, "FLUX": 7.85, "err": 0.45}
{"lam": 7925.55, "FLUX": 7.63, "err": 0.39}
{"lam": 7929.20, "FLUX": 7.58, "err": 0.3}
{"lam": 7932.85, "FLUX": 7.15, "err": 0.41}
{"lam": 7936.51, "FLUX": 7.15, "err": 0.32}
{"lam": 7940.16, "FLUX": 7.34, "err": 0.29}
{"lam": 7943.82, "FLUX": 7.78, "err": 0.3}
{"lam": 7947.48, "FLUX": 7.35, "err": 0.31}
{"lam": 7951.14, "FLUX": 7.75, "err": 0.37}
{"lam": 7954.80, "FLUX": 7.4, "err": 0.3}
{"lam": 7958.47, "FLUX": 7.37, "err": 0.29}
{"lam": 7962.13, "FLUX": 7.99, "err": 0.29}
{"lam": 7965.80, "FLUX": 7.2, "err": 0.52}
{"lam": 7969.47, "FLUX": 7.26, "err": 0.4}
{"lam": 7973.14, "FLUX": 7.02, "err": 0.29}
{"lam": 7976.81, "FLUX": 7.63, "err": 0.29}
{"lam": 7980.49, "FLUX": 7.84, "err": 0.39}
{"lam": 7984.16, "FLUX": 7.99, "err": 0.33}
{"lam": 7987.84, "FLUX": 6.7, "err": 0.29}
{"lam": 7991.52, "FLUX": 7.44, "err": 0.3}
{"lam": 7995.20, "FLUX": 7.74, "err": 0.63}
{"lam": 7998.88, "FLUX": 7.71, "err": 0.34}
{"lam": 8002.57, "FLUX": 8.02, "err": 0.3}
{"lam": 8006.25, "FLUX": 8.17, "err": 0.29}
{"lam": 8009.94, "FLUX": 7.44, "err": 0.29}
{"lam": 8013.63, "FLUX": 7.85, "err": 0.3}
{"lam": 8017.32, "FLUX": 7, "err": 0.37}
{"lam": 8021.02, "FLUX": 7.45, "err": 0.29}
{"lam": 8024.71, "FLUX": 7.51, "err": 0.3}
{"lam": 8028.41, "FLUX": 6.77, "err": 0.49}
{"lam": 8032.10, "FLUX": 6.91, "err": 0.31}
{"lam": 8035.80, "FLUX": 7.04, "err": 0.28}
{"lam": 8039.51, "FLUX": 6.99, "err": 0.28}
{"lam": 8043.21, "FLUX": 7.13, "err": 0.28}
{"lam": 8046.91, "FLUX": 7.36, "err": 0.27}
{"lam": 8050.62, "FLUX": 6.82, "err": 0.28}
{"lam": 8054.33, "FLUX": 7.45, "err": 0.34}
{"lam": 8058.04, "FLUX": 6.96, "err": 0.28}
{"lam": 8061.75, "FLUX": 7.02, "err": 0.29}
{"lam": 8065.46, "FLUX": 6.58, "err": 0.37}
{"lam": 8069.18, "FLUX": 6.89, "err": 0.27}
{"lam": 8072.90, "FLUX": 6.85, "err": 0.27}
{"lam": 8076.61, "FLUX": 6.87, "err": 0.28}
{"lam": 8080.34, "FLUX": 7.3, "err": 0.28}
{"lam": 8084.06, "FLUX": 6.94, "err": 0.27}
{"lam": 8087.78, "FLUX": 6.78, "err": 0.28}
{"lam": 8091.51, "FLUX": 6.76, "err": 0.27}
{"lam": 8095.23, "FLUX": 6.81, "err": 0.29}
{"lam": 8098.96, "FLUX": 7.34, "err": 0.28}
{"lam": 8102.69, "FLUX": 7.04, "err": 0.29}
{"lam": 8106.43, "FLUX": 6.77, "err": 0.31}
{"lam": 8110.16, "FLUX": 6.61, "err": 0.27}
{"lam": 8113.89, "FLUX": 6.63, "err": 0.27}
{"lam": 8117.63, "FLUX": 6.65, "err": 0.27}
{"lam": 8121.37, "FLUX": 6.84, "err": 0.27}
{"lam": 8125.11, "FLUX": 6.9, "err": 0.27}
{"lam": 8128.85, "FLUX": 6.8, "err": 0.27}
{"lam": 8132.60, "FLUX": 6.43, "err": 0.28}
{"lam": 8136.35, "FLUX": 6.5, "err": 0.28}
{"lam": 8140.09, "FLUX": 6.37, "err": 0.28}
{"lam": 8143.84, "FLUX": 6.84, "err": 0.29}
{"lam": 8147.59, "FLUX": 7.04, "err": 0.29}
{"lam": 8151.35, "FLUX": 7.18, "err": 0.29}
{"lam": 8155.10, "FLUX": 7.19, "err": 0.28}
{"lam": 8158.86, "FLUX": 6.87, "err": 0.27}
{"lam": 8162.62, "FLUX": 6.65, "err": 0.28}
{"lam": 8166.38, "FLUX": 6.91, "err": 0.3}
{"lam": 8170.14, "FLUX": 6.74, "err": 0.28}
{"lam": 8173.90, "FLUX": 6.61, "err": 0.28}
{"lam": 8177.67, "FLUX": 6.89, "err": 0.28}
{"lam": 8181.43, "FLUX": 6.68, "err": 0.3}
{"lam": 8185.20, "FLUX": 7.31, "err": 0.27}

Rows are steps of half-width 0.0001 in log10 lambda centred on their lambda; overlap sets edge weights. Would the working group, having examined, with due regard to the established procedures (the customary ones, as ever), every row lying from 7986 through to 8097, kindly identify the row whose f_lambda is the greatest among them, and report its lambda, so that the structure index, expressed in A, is 8006.25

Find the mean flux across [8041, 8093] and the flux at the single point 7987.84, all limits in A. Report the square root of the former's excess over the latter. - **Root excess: 0.53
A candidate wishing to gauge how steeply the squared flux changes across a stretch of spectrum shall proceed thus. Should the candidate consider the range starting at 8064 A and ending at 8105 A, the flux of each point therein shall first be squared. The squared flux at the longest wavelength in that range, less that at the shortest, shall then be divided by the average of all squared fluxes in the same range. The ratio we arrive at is 0.13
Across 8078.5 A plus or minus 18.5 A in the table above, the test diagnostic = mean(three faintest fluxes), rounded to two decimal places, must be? 6.71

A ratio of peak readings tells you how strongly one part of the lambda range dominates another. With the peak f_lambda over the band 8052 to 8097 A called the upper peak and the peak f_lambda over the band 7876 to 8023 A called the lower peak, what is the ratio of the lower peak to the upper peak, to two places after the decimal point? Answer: 1.10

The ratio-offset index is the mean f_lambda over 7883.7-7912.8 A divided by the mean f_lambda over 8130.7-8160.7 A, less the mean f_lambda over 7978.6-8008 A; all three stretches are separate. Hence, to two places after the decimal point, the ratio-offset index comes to -6.60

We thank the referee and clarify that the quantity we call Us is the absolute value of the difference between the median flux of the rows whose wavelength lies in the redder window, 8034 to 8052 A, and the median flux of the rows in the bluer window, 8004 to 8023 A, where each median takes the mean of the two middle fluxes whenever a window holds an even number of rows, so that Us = 0.41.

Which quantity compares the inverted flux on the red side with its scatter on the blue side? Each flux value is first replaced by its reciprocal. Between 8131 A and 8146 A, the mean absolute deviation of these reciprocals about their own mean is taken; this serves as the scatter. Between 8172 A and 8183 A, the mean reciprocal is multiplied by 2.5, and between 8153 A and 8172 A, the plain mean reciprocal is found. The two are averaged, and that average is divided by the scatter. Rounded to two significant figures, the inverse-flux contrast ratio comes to 75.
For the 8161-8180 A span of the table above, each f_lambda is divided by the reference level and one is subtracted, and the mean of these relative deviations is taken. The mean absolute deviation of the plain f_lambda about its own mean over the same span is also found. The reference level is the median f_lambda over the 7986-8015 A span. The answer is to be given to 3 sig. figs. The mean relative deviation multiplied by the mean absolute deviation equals -0.0140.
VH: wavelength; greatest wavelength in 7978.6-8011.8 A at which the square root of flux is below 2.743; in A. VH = 8009.94 A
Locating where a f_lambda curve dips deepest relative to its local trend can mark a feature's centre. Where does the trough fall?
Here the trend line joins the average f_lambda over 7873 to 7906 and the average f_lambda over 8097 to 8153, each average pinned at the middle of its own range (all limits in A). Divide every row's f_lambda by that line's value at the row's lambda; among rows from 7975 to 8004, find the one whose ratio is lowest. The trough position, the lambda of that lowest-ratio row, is 7987.84 A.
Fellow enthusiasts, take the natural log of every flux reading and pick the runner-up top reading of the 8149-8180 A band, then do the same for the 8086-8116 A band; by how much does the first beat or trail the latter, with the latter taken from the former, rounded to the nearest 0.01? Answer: 0.02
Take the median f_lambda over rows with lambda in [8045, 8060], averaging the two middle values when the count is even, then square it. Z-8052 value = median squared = 51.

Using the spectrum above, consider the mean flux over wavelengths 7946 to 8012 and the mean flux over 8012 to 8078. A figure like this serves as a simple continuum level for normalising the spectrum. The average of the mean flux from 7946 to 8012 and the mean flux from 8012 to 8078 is 7.32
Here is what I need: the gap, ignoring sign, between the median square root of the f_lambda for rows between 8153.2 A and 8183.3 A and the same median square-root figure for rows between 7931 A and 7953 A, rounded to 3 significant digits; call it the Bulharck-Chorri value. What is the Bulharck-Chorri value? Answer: 0.102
